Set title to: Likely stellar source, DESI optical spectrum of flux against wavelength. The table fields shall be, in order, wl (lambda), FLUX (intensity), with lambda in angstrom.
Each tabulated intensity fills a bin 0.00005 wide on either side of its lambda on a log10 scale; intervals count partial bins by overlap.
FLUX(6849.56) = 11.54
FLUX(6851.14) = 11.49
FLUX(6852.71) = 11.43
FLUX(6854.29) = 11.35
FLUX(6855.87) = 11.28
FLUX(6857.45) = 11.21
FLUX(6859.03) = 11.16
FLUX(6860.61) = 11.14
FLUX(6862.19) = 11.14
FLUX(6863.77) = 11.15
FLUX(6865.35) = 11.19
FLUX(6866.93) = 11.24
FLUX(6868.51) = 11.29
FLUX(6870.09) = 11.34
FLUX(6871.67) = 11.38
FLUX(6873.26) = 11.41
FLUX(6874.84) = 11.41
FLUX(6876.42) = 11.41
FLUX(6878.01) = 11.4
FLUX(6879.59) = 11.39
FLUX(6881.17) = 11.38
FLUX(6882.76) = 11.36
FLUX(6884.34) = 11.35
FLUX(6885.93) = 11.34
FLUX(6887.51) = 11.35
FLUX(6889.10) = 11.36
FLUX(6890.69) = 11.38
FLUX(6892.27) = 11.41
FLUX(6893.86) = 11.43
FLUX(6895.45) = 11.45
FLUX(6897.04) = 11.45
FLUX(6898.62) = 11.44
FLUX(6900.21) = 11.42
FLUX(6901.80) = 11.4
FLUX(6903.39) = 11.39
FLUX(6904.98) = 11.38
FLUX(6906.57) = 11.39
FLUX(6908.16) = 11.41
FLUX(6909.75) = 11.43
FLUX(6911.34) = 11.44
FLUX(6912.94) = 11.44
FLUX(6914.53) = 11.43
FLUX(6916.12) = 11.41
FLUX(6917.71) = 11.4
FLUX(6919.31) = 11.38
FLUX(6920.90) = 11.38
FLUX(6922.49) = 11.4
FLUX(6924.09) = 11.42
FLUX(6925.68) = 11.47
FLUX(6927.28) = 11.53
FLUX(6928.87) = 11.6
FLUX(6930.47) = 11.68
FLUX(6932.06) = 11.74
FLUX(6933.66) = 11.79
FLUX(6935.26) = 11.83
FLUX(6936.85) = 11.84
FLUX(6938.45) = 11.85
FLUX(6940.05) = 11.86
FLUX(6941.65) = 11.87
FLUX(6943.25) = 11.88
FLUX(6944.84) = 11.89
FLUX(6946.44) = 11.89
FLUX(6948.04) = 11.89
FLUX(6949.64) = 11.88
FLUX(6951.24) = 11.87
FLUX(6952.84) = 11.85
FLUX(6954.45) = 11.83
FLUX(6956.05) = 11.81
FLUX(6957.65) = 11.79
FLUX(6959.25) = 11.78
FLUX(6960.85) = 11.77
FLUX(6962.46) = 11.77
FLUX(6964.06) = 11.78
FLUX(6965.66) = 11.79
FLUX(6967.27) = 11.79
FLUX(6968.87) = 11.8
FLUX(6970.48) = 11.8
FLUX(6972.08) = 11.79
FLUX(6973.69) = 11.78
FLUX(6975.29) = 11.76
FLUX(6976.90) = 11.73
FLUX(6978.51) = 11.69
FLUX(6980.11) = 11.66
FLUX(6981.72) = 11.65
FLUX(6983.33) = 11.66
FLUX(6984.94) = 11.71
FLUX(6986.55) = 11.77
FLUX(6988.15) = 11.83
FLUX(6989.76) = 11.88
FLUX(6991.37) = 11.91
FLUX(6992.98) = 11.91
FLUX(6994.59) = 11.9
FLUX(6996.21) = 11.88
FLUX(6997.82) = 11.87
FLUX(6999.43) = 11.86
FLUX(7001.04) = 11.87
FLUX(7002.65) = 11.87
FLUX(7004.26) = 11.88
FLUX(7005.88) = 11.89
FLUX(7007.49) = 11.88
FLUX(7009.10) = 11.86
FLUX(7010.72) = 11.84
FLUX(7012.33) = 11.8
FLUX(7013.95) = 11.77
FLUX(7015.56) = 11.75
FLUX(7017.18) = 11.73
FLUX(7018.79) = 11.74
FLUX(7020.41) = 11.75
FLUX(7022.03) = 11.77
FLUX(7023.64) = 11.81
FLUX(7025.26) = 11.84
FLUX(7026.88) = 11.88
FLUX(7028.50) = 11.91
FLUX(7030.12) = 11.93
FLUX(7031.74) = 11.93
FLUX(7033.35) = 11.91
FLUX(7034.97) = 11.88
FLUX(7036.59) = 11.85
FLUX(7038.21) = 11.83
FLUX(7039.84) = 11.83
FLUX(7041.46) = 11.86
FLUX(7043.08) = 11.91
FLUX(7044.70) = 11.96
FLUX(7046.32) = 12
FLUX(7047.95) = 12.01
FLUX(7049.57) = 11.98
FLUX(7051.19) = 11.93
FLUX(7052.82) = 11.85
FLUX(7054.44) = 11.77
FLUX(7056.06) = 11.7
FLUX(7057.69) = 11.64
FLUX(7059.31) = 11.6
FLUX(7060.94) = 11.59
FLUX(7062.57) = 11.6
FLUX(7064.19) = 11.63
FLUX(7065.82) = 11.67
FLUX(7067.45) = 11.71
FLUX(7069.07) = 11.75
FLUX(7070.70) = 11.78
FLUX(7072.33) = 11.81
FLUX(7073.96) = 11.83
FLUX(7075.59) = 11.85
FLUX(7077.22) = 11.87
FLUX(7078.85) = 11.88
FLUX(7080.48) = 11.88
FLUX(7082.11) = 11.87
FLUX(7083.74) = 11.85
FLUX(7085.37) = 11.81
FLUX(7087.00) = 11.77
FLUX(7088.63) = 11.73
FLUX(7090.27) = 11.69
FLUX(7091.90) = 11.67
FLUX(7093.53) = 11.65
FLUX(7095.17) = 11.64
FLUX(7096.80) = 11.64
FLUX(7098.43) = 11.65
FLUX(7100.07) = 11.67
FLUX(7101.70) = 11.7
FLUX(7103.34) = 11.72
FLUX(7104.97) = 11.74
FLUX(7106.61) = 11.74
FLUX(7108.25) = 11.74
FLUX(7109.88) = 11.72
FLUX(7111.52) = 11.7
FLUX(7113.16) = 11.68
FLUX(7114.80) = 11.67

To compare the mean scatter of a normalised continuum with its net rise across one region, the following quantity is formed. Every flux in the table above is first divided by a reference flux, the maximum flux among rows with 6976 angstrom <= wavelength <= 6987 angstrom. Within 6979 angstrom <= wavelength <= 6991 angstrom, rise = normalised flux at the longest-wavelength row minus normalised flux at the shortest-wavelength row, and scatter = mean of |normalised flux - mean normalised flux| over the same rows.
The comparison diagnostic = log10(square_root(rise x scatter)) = -1.96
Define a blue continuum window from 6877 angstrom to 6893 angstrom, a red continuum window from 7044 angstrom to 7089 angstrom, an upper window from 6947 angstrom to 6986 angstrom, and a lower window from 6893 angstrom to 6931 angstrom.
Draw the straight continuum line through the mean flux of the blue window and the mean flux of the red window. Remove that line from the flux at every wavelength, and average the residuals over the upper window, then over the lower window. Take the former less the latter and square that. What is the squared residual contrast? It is 0.044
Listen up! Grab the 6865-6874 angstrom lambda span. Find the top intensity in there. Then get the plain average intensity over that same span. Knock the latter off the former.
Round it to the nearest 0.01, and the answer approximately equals 0.10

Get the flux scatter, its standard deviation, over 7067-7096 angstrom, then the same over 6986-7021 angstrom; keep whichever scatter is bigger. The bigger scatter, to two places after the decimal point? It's 0.08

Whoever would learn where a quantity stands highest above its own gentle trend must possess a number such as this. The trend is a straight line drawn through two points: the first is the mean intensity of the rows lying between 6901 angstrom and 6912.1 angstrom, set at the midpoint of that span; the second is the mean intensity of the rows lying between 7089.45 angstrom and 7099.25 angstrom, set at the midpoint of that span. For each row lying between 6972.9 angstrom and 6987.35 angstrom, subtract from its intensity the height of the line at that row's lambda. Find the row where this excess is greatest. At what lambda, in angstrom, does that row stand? 6973.69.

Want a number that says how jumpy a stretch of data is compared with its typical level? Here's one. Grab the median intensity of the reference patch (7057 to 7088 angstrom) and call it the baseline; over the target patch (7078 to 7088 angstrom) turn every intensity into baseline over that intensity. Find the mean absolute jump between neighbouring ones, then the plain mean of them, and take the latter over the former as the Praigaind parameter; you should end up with 537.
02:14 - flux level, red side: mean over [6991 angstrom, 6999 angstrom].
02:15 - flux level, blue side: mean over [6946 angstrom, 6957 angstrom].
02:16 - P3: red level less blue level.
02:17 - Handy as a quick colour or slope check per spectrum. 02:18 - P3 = 0.03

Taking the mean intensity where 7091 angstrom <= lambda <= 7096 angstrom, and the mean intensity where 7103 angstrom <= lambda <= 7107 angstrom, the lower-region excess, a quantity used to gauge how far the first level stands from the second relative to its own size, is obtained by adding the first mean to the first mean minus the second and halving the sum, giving 5.79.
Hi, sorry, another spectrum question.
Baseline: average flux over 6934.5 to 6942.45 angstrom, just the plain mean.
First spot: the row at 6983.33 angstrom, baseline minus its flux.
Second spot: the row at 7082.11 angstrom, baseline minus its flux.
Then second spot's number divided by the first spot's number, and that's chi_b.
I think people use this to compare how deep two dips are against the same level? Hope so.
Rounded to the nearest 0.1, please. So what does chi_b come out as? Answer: -0.1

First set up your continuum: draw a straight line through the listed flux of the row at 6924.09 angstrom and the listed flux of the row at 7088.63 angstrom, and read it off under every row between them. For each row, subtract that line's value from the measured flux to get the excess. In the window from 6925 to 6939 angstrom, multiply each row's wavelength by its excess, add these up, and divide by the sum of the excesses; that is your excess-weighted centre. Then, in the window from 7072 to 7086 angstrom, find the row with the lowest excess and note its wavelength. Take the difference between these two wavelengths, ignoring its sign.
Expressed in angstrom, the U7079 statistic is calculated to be 151.4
